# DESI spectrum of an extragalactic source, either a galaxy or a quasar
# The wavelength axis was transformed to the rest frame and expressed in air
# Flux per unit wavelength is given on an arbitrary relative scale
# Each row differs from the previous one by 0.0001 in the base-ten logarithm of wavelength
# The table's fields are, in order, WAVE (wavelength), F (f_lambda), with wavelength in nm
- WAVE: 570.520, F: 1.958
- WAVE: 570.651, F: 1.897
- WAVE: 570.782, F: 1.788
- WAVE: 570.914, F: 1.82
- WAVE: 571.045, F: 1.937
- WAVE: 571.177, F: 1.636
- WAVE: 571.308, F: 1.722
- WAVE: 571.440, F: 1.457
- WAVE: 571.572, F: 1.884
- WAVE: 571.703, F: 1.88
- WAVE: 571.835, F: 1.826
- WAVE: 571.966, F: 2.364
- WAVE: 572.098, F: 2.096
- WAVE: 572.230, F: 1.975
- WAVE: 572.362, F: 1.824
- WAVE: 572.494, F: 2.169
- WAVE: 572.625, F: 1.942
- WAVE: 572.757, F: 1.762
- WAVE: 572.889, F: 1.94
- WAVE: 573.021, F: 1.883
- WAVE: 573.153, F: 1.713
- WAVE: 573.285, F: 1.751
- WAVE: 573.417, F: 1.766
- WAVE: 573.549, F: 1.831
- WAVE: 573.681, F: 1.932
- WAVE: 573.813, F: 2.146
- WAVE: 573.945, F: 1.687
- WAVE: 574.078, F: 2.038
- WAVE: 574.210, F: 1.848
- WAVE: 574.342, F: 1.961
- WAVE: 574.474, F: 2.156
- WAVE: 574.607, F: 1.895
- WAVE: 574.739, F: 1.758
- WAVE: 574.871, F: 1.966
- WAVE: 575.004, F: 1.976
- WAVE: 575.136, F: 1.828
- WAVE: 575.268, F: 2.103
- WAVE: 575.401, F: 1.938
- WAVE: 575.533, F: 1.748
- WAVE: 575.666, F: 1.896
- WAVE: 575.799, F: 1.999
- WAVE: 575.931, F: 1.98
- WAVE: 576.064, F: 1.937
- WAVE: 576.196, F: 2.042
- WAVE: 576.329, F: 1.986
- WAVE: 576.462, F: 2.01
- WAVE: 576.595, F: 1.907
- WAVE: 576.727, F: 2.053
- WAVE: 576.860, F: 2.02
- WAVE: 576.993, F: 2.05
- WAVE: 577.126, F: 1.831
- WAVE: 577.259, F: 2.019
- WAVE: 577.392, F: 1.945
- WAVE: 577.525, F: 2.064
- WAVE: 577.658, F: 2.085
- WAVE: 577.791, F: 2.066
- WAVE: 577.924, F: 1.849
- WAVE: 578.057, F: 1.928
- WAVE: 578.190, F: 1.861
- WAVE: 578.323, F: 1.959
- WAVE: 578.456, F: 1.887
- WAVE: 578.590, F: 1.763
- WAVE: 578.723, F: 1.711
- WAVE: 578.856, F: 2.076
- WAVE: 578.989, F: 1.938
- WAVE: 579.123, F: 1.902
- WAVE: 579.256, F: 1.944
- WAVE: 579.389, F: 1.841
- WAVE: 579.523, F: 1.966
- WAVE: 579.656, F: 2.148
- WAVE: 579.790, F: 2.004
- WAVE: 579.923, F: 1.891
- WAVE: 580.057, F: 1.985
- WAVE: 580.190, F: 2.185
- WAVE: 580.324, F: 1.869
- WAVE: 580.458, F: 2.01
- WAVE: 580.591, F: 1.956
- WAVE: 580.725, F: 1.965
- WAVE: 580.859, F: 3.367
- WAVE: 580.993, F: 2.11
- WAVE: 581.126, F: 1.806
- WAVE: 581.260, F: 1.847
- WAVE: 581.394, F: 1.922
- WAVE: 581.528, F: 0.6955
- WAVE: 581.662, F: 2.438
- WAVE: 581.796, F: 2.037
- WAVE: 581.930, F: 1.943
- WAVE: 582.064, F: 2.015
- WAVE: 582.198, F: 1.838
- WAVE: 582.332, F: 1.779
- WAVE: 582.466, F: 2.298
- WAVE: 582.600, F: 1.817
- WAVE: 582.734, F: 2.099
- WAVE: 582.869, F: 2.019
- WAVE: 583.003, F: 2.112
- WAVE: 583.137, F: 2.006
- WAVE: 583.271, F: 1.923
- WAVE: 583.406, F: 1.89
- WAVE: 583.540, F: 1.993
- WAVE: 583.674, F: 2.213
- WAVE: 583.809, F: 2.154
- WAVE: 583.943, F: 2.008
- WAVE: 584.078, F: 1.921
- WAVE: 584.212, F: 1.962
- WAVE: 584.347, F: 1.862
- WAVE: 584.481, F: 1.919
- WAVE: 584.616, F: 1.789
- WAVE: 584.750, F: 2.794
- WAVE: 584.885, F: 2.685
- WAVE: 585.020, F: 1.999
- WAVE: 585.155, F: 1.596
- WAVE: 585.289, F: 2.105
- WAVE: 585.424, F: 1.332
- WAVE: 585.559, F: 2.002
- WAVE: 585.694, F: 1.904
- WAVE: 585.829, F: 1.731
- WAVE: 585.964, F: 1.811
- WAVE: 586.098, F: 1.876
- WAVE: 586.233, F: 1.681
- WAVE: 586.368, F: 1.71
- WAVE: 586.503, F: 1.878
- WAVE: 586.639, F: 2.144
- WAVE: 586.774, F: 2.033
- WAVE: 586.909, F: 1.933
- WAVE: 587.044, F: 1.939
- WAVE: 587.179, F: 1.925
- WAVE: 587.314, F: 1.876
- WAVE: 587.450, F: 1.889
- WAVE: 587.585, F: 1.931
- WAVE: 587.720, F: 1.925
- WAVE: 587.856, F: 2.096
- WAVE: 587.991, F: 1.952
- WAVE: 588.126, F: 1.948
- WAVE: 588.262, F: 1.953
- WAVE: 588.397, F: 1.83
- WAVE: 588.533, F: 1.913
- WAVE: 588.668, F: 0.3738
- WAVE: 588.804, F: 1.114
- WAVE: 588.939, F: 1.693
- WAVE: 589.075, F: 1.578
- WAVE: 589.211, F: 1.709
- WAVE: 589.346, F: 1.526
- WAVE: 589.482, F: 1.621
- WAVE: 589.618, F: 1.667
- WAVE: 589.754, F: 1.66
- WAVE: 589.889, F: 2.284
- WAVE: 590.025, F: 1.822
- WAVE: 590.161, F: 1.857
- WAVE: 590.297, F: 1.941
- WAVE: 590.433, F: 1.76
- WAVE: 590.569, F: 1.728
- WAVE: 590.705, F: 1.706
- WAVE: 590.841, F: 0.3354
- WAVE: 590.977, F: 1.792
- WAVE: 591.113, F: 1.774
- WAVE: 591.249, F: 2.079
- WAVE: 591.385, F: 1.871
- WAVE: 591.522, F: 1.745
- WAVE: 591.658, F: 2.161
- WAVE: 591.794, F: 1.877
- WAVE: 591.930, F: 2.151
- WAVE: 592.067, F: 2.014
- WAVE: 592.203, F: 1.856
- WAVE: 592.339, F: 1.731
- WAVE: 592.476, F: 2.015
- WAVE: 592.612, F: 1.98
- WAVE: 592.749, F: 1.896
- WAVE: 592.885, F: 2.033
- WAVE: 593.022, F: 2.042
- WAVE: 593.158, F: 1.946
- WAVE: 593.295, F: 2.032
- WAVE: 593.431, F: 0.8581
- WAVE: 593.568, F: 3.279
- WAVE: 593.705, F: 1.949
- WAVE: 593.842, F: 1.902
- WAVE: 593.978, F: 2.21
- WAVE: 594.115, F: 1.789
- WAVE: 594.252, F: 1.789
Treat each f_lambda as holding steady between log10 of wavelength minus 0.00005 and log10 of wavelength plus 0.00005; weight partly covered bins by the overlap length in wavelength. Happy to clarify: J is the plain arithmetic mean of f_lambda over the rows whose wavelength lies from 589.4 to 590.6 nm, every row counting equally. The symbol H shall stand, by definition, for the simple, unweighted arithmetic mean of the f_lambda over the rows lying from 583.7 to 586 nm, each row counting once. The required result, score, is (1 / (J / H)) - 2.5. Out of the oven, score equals -1.41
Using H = 1.97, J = 1.82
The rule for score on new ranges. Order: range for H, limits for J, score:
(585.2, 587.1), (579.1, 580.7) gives -1.56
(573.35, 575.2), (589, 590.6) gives -1.41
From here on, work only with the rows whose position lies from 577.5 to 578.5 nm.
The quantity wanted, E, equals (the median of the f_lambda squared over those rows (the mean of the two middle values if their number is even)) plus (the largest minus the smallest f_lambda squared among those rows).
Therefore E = 4.7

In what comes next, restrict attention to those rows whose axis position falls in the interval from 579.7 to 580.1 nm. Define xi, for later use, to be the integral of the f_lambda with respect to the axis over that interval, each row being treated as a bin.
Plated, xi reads 0.787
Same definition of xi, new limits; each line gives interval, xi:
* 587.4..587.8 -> 0.768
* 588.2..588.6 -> 0.759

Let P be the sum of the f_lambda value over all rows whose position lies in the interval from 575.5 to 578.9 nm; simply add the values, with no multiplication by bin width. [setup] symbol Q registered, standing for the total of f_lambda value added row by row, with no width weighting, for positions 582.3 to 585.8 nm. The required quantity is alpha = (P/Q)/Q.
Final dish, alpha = 0.0186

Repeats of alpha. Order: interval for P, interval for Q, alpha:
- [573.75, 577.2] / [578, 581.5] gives 0.0189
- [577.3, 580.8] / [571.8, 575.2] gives 0.0203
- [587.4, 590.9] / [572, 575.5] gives 0.0176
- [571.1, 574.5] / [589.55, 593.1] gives 0.0215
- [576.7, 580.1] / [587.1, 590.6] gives 0.0245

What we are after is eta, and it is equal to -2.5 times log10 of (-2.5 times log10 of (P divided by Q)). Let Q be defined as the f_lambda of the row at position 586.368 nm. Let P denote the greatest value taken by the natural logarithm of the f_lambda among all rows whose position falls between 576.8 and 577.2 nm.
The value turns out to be 0.06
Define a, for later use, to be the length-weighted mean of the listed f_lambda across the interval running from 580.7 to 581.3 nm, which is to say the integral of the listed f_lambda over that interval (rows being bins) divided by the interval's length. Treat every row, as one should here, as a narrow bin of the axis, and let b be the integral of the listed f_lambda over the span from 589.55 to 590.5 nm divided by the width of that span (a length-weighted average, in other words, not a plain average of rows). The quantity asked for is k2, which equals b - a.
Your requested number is -0.4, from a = 2.25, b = 1.86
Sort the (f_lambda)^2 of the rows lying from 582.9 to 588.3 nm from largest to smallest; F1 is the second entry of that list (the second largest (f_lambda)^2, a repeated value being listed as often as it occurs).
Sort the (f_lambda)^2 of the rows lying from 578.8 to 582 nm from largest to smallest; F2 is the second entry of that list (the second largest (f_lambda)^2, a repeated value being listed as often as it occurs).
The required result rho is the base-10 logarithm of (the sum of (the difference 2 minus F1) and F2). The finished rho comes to -0.1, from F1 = 7.2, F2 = 5.94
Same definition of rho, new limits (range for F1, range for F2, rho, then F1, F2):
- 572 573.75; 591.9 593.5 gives 0.2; 4.4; 4.17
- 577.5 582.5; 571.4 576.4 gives -0.1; 5.9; 4.70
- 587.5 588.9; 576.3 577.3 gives 0.4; 3.8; 4.20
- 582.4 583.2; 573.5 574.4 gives 0.2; 4.5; 4.15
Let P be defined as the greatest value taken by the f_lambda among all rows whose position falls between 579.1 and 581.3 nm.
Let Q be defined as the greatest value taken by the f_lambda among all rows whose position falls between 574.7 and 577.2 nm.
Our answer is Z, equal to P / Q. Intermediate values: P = 3.367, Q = 2.103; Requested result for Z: 1.6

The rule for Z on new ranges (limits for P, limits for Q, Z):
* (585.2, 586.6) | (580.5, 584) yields 0.6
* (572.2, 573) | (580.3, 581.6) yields 0.6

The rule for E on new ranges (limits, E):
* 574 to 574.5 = 5.2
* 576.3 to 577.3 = 4.9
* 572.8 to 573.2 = 4.4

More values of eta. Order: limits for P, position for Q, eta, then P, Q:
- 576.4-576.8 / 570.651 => -0.06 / 0.719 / 1.897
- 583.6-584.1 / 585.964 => 0.12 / 0.794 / 1.811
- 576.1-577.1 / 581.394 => -0.07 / 0.719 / 1.922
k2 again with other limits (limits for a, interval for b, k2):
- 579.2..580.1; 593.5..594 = 0.4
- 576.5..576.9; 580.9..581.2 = 0.1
